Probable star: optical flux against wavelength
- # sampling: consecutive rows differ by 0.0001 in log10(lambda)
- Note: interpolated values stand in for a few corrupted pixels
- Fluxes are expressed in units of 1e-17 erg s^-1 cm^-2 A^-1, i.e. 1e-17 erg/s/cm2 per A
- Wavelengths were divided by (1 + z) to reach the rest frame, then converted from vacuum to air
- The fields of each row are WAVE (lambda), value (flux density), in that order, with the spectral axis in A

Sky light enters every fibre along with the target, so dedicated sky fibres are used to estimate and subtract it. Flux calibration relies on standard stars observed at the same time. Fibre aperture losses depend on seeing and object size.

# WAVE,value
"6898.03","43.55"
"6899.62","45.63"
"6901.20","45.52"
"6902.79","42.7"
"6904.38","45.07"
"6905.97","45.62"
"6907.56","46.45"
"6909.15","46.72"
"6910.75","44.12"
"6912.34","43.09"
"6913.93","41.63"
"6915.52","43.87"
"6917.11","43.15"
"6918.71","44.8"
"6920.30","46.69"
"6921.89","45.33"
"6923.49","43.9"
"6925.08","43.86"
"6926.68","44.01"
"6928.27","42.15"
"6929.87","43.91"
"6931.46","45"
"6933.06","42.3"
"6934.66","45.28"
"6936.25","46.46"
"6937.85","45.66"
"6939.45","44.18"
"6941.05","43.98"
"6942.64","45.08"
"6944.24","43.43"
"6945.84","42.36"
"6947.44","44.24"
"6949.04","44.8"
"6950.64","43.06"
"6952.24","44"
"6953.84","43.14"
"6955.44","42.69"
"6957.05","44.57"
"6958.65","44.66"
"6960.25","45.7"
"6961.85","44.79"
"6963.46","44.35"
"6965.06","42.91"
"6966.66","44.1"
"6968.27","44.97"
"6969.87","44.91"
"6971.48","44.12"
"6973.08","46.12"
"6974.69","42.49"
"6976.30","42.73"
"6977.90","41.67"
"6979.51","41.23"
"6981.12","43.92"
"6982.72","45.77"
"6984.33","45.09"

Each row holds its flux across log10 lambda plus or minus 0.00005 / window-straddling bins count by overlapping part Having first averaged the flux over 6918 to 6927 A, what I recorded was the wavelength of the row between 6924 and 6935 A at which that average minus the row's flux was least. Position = 6934.66 A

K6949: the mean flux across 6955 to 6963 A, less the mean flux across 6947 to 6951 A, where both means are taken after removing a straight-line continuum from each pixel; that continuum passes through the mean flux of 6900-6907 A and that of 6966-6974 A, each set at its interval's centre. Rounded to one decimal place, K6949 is 0.4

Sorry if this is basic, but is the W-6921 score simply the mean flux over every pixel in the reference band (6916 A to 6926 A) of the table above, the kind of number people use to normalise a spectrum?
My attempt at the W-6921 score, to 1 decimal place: 44.6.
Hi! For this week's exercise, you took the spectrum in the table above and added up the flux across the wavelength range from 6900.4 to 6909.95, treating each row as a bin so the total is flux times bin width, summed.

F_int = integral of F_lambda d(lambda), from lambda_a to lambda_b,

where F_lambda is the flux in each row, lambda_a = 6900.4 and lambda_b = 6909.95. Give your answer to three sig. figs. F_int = 433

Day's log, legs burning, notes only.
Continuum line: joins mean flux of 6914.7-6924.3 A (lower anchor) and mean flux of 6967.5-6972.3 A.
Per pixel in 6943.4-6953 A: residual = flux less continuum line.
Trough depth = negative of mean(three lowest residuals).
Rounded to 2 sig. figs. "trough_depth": 1.7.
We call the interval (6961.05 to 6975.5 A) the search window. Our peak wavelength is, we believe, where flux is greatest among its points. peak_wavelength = 6973.08 A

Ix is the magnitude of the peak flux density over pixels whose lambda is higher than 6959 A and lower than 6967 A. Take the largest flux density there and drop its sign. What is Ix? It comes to 45.7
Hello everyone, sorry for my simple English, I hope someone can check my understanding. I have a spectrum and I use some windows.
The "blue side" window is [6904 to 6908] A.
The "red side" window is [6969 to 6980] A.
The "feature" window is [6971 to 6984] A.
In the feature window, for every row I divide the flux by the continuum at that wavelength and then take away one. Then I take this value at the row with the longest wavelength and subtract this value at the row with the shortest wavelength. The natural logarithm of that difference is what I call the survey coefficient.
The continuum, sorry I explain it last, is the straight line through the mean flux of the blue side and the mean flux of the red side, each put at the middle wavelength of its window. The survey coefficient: -3.05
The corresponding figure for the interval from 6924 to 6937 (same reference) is -2.71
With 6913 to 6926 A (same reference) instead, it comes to -2.86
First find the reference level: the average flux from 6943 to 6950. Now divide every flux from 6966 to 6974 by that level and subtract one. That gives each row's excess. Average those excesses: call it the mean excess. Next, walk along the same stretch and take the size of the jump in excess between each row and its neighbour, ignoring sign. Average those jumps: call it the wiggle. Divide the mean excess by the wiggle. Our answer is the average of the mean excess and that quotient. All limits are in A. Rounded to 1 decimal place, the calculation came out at 0.6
